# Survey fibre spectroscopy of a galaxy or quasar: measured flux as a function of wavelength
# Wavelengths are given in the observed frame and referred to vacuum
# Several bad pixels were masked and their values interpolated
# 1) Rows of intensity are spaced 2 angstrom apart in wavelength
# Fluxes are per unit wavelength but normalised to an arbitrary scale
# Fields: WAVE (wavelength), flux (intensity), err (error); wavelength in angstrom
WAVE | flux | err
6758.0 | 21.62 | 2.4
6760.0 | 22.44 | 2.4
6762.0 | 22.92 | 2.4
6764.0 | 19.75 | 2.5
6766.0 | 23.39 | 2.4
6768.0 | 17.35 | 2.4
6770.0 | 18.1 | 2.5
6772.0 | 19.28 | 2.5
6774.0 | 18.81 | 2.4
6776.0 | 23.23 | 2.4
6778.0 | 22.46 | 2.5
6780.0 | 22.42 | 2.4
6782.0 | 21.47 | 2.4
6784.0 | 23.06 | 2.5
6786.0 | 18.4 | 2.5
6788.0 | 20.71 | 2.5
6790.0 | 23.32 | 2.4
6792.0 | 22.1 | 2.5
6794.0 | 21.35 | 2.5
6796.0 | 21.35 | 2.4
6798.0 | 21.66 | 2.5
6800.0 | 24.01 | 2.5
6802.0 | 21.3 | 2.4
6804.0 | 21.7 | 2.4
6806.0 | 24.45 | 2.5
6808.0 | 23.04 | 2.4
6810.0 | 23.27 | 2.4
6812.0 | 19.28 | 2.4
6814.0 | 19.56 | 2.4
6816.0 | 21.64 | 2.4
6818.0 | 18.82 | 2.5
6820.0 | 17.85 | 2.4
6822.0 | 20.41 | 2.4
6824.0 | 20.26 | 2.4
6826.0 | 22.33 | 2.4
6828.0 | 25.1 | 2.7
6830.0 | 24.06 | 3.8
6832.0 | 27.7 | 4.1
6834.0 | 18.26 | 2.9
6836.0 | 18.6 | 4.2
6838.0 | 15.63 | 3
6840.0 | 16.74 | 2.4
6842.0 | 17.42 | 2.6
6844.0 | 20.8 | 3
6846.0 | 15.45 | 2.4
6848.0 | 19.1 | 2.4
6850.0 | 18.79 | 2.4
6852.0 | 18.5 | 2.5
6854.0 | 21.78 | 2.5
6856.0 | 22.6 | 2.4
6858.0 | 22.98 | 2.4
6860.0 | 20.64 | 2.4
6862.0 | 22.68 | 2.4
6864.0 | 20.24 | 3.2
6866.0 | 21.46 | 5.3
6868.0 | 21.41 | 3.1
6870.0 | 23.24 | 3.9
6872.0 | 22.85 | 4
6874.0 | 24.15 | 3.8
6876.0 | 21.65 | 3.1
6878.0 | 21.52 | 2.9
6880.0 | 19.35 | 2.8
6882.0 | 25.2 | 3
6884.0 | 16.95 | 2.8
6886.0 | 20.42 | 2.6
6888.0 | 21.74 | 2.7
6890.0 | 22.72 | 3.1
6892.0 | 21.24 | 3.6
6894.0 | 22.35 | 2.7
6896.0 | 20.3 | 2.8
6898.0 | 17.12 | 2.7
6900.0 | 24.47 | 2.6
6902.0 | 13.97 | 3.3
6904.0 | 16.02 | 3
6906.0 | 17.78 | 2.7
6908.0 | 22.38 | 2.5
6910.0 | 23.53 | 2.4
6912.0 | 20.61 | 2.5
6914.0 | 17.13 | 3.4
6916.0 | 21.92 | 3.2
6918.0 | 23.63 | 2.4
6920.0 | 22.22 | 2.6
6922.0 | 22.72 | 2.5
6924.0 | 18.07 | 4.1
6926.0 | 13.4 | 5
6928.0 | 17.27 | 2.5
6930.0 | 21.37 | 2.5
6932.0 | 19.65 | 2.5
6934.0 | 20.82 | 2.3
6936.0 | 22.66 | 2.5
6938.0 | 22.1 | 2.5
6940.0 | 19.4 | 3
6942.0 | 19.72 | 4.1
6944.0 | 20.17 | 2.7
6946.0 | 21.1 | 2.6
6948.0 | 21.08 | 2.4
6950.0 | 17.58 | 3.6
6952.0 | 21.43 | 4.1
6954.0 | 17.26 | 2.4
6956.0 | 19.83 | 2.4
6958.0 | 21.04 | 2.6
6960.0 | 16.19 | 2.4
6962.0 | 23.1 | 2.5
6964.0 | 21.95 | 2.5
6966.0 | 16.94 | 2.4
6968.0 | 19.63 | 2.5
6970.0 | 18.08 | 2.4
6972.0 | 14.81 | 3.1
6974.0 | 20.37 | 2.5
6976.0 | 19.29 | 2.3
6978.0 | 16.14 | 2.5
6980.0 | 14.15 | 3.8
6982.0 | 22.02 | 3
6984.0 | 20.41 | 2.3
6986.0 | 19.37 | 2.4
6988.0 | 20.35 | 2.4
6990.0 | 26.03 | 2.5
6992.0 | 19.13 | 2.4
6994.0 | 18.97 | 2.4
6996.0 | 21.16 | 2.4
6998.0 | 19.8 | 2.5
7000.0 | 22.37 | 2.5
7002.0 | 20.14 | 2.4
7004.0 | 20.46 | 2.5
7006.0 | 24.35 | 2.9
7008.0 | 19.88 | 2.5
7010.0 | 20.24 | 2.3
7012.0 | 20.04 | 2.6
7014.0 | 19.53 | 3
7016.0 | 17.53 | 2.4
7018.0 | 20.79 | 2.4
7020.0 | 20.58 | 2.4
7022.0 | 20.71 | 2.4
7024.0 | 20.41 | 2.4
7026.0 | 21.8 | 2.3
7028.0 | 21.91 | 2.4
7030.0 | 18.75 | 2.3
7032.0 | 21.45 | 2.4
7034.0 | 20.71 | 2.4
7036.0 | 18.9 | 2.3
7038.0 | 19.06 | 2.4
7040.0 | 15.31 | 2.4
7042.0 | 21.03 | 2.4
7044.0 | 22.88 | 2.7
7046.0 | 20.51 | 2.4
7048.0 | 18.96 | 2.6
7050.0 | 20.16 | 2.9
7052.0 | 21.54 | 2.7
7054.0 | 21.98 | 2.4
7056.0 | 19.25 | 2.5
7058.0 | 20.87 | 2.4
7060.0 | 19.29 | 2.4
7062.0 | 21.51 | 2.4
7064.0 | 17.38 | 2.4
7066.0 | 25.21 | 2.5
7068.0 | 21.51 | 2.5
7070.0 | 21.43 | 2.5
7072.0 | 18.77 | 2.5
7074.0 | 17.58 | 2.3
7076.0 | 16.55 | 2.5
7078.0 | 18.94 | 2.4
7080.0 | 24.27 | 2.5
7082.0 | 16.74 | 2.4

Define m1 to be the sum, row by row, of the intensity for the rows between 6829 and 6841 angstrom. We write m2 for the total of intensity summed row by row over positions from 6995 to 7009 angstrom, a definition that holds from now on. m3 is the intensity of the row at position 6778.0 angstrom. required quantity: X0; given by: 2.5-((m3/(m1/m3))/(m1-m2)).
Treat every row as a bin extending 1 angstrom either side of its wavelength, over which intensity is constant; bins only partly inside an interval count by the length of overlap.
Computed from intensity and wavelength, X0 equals 2.65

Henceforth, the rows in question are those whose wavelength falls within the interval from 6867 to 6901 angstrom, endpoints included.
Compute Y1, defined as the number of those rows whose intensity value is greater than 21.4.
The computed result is 11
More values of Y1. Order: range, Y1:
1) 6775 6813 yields 13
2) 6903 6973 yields 11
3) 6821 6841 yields 4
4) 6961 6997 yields 4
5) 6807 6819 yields 3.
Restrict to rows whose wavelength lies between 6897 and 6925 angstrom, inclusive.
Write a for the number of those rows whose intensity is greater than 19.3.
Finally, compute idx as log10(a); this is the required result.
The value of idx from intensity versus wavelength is 0.90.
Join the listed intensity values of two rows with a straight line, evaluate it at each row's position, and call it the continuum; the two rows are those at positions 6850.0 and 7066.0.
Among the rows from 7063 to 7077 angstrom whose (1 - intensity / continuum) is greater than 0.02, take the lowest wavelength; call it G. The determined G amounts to 7064.0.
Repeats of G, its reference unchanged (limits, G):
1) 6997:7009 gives 6998.0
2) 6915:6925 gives 6924.0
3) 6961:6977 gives 6966.0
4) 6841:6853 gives 6842.0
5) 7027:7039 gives 7028.0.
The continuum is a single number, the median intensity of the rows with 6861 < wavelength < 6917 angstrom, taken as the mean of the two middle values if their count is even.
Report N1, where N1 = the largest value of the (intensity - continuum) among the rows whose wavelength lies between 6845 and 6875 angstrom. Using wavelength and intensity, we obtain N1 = 3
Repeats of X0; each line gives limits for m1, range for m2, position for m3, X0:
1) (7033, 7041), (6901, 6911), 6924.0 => 2.72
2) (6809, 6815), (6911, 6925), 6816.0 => 2.59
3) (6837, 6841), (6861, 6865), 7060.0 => 3.59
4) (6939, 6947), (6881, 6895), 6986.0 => 2.57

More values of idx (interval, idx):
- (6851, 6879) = 1.11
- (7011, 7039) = 1.00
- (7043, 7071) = 1.00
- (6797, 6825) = 1.04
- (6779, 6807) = 1.11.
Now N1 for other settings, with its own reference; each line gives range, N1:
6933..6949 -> 1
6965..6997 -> 5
